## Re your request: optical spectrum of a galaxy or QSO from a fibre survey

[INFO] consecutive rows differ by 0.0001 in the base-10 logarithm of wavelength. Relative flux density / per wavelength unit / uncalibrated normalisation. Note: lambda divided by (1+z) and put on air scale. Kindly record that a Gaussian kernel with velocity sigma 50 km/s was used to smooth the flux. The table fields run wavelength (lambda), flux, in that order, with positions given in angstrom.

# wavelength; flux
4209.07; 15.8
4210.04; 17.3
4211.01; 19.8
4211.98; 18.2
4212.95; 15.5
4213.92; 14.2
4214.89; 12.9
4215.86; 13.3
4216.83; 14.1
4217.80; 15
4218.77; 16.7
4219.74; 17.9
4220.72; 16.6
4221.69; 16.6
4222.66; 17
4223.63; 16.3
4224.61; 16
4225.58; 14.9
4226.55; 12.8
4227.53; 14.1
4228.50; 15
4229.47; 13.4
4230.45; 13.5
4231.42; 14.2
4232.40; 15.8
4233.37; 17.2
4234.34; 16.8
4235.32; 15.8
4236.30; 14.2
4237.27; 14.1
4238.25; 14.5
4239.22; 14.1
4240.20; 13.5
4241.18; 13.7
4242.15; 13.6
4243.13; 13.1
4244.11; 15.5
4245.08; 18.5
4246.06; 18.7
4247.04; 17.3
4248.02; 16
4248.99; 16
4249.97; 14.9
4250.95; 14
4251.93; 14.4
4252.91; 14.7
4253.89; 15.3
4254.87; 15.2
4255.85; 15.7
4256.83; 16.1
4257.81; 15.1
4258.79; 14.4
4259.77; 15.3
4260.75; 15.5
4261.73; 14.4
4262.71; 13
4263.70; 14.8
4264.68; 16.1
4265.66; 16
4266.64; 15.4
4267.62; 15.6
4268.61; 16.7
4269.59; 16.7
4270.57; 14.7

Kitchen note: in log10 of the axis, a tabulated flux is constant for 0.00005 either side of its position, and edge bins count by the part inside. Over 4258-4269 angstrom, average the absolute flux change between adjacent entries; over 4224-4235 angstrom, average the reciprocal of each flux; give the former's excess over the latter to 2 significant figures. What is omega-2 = 0.80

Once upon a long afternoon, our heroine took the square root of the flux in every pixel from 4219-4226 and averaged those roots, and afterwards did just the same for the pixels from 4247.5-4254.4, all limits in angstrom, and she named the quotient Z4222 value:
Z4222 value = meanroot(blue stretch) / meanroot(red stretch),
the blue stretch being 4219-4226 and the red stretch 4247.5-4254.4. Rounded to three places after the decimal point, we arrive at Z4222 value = 1.046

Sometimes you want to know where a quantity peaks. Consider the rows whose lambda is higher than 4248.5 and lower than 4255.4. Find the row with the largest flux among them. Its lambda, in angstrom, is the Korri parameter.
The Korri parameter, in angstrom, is 4248.99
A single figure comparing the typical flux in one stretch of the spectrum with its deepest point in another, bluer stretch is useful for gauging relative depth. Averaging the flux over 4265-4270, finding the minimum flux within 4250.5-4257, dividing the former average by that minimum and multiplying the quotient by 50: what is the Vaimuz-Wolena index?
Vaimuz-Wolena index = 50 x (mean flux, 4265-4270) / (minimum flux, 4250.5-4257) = 57.4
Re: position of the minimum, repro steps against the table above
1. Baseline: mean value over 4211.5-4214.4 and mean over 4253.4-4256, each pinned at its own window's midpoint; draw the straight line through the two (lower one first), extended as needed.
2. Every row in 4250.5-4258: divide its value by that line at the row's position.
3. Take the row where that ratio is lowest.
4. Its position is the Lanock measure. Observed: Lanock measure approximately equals 4250.95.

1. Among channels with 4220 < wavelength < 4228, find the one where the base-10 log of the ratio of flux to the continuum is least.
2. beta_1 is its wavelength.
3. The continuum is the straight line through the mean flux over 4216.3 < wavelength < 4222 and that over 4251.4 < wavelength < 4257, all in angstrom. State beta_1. 4226.55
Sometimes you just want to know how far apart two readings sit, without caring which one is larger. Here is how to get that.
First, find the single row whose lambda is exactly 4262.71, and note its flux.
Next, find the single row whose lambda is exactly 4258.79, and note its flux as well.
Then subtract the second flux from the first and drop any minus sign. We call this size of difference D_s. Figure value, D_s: 1.4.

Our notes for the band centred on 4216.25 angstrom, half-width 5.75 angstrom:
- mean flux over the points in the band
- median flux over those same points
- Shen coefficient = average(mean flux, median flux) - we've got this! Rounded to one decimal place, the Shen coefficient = 16.0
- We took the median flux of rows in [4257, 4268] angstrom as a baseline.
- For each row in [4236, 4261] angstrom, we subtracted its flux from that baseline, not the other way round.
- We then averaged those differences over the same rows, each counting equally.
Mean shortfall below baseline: 0.17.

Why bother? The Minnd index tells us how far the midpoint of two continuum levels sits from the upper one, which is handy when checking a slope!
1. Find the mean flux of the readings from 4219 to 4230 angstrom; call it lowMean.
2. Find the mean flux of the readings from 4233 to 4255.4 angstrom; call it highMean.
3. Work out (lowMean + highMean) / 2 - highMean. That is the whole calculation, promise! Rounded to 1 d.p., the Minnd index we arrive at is 0.1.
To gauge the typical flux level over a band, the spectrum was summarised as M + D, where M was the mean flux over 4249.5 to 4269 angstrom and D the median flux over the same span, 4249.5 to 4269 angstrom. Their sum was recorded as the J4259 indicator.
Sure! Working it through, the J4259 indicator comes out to 30.4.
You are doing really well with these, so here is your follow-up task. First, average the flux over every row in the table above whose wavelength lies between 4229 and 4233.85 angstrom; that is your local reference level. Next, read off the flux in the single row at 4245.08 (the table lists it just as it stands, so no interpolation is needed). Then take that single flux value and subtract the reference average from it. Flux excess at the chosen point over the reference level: 3.7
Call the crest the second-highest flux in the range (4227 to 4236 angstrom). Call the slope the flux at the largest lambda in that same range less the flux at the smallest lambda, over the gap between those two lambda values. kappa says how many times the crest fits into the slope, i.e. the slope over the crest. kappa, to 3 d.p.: 0.013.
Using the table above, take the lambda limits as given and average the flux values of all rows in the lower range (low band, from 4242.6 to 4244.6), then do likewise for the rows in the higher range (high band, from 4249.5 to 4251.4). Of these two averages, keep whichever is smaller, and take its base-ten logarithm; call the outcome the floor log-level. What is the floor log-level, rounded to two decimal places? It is 1.16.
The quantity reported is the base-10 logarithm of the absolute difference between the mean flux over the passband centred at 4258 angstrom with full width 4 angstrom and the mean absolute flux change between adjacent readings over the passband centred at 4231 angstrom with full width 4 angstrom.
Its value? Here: 1.16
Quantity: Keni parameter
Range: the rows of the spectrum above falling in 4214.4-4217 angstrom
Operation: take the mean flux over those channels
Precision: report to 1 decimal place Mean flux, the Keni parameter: 13.4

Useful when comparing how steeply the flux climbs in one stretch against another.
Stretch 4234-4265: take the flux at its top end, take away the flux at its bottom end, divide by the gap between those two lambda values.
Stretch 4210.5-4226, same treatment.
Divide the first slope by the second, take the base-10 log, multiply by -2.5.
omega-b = 2.9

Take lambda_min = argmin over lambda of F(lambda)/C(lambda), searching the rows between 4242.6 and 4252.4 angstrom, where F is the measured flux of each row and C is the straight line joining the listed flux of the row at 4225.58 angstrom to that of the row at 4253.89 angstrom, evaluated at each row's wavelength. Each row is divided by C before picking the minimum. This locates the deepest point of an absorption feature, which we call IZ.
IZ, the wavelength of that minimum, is 4243.13 angstrom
